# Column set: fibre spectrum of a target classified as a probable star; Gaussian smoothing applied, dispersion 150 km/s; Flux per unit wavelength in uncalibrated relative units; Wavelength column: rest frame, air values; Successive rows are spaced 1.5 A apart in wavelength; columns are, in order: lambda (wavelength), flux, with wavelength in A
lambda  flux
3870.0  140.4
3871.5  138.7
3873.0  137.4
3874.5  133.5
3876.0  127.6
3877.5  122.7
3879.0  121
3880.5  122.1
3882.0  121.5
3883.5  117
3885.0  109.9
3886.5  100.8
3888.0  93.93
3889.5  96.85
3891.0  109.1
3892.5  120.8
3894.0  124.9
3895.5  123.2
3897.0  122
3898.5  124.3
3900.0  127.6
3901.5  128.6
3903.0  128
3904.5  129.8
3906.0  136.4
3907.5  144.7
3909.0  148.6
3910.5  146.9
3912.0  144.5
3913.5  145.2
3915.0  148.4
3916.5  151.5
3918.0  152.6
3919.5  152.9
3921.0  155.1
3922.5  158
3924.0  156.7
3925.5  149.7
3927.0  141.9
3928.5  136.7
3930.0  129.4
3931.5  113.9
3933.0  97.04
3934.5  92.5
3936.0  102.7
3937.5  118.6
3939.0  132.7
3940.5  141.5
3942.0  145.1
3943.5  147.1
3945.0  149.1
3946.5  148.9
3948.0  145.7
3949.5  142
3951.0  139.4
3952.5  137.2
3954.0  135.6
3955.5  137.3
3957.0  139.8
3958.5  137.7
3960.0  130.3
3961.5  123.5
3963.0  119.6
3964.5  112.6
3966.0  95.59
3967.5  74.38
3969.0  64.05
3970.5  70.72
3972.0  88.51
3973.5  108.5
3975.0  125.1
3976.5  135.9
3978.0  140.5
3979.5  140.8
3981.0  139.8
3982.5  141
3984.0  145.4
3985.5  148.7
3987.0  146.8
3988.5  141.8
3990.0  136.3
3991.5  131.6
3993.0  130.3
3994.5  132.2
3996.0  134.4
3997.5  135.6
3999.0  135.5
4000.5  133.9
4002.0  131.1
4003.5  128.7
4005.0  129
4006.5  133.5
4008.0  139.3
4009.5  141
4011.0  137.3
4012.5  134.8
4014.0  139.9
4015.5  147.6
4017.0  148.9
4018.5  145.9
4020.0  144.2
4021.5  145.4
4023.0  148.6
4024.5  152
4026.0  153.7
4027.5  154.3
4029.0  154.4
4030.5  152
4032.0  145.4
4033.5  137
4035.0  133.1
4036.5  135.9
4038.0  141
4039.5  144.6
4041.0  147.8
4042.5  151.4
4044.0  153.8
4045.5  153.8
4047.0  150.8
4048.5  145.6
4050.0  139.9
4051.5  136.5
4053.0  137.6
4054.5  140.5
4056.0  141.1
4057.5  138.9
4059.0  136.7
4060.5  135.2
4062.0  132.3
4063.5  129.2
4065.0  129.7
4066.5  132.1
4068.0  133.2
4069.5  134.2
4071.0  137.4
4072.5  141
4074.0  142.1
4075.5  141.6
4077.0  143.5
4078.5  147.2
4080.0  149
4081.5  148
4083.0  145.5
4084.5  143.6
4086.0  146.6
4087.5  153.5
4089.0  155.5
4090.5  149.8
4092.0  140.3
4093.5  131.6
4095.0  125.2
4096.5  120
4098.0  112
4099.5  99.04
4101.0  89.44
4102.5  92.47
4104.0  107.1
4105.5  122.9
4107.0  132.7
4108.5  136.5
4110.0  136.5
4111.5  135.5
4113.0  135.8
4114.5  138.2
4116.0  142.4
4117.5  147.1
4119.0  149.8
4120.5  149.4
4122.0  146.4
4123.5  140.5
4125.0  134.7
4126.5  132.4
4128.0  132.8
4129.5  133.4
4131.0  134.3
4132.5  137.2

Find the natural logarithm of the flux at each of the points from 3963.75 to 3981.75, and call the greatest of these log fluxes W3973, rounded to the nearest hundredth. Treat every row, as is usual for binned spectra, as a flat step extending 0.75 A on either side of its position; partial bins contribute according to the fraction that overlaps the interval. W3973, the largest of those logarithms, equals 4.95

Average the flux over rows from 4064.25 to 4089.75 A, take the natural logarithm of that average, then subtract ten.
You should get -5.040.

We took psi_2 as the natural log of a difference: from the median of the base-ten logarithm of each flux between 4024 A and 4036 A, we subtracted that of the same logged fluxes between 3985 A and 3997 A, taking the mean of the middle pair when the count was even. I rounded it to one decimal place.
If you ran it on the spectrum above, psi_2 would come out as -3.0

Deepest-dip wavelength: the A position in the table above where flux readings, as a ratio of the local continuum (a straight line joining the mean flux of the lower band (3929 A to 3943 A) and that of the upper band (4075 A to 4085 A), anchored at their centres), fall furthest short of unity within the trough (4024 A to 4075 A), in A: 4063.5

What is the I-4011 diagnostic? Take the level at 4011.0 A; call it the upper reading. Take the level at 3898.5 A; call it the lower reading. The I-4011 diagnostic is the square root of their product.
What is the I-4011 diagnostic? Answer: 131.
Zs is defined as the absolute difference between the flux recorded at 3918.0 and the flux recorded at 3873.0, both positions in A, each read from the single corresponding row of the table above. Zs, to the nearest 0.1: 15.2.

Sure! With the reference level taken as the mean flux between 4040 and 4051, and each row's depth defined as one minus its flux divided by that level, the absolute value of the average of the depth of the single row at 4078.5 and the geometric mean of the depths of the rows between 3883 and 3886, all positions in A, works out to 0.12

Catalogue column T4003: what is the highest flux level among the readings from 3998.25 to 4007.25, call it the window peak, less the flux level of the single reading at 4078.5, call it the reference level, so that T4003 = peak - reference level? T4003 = -12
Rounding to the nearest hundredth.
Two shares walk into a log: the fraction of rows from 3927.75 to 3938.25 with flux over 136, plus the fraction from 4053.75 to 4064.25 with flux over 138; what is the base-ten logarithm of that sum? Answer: -0.24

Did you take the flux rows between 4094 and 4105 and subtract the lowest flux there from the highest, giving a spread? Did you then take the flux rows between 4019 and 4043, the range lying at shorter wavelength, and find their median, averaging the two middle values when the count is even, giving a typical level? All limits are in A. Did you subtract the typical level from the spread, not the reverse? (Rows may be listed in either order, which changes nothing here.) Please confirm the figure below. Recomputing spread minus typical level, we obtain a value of -111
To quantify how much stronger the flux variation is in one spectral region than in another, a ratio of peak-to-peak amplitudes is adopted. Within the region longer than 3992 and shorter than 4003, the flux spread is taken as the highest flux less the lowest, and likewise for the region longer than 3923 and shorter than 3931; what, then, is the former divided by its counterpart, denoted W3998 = 0.19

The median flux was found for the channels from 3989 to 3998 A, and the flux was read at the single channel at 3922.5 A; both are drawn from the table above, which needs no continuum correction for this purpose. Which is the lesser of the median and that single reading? 133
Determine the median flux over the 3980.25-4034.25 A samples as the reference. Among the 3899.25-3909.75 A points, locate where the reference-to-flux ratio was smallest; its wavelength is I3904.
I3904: 3909.0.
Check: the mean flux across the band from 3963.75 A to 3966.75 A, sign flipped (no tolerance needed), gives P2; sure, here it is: -104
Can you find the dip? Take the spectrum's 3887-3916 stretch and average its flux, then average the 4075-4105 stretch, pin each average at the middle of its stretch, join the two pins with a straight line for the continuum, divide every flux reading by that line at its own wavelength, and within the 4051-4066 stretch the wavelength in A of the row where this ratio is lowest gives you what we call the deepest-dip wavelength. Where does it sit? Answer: 4063.5 A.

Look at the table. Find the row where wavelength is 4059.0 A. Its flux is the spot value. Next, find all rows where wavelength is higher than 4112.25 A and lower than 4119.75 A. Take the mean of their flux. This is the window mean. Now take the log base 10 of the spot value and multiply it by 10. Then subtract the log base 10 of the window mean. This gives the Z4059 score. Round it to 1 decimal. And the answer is 19.2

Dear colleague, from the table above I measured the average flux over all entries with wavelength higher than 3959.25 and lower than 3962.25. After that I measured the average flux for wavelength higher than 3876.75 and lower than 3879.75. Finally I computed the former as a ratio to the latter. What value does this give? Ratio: 1.04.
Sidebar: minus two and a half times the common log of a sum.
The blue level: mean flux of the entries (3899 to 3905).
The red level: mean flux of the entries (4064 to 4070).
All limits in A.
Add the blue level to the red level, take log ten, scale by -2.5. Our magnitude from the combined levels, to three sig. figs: -6.04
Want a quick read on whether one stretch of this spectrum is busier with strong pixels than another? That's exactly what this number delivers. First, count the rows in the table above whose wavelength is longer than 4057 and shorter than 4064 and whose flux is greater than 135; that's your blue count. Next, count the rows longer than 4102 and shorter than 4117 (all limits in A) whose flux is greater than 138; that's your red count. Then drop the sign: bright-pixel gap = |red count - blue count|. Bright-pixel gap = 1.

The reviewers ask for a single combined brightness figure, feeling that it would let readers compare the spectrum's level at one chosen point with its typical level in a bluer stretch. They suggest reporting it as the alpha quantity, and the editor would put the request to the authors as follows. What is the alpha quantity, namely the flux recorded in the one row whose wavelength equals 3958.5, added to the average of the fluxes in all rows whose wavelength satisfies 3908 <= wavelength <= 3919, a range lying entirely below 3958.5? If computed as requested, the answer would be 286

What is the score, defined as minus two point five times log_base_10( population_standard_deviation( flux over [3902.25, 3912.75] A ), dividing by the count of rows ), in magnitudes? -2.2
